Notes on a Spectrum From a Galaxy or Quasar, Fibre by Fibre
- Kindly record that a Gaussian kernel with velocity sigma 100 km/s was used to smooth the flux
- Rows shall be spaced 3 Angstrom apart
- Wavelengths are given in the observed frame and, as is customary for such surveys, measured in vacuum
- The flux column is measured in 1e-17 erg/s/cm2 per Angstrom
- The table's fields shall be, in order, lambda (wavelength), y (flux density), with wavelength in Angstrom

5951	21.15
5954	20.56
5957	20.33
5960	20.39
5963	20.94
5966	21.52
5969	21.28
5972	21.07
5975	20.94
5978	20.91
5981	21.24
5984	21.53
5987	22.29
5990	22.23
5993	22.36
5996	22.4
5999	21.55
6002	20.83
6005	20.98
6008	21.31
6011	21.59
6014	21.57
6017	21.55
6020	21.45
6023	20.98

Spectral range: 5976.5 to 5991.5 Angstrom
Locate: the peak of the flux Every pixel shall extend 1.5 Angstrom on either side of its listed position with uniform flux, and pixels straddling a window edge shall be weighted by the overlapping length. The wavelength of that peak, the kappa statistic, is 5987 Angstrom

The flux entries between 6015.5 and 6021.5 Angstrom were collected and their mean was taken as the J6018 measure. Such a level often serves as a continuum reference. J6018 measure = 21.5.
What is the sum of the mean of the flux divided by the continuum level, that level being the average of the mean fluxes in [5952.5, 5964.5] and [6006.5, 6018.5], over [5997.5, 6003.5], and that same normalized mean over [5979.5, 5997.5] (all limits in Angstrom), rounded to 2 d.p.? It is 2.05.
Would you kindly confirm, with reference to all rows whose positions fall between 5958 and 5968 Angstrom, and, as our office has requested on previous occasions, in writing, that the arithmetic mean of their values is 20.9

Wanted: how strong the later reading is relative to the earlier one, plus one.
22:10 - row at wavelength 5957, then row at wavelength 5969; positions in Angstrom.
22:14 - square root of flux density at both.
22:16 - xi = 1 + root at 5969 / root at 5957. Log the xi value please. 2.02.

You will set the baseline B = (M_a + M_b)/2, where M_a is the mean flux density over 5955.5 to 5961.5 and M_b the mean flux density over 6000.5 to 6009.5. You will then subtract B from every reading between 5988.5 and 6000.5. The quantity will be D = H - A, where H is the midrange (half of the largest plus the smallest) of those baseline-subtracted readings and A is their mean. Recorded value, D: -0.160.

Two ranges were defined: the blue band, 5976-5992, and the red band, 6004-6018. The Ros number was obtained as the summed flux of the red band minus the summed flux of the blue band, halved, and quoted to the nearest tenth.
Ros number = -0.6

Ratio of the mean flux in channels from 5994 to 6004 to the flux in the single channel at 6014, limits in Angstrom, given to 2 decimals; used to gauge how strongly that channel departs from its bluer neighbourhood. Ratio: 1.00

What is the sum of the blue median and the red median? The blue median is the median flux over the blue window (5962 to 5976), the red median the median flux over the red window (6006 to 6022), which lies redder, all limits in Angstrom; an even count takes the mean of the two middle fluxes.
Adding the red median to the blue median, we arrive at 42.6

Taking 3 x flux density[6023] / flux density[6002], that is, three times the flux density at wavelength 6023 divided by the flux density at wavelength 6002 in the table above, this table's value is 3.02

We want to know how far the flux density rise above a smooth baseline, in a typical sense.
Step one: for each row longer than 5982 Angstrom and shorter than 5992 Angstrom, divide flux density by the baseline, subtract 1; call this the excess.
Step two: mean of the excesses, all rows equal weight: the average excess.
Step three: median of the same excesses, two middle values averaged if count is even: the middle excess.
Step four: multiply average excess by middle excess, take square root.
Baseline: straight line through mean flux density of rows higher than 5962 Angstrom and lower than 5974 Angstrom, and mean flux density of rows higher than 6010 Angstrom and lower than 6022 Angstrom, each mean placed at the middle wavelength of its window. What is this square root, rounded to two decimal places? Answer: 0.04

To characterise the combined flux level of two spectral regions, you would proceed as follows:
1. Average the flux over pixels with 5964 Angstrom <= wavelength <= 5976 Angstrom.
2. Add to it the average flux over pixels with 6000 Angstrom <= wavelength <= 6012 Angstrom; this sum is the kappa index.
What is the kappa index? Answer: 42.38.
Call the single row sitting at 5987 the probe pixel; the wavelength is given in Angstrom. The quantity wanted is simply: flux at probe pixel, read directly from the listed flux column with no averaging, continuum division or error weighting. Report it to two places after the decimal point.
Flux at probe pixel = 22.29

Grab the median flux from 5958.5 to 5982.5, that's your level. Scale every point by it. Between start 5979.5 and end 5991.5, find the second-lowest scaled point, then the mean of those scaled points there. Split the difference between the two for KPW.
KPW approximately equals 1.03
